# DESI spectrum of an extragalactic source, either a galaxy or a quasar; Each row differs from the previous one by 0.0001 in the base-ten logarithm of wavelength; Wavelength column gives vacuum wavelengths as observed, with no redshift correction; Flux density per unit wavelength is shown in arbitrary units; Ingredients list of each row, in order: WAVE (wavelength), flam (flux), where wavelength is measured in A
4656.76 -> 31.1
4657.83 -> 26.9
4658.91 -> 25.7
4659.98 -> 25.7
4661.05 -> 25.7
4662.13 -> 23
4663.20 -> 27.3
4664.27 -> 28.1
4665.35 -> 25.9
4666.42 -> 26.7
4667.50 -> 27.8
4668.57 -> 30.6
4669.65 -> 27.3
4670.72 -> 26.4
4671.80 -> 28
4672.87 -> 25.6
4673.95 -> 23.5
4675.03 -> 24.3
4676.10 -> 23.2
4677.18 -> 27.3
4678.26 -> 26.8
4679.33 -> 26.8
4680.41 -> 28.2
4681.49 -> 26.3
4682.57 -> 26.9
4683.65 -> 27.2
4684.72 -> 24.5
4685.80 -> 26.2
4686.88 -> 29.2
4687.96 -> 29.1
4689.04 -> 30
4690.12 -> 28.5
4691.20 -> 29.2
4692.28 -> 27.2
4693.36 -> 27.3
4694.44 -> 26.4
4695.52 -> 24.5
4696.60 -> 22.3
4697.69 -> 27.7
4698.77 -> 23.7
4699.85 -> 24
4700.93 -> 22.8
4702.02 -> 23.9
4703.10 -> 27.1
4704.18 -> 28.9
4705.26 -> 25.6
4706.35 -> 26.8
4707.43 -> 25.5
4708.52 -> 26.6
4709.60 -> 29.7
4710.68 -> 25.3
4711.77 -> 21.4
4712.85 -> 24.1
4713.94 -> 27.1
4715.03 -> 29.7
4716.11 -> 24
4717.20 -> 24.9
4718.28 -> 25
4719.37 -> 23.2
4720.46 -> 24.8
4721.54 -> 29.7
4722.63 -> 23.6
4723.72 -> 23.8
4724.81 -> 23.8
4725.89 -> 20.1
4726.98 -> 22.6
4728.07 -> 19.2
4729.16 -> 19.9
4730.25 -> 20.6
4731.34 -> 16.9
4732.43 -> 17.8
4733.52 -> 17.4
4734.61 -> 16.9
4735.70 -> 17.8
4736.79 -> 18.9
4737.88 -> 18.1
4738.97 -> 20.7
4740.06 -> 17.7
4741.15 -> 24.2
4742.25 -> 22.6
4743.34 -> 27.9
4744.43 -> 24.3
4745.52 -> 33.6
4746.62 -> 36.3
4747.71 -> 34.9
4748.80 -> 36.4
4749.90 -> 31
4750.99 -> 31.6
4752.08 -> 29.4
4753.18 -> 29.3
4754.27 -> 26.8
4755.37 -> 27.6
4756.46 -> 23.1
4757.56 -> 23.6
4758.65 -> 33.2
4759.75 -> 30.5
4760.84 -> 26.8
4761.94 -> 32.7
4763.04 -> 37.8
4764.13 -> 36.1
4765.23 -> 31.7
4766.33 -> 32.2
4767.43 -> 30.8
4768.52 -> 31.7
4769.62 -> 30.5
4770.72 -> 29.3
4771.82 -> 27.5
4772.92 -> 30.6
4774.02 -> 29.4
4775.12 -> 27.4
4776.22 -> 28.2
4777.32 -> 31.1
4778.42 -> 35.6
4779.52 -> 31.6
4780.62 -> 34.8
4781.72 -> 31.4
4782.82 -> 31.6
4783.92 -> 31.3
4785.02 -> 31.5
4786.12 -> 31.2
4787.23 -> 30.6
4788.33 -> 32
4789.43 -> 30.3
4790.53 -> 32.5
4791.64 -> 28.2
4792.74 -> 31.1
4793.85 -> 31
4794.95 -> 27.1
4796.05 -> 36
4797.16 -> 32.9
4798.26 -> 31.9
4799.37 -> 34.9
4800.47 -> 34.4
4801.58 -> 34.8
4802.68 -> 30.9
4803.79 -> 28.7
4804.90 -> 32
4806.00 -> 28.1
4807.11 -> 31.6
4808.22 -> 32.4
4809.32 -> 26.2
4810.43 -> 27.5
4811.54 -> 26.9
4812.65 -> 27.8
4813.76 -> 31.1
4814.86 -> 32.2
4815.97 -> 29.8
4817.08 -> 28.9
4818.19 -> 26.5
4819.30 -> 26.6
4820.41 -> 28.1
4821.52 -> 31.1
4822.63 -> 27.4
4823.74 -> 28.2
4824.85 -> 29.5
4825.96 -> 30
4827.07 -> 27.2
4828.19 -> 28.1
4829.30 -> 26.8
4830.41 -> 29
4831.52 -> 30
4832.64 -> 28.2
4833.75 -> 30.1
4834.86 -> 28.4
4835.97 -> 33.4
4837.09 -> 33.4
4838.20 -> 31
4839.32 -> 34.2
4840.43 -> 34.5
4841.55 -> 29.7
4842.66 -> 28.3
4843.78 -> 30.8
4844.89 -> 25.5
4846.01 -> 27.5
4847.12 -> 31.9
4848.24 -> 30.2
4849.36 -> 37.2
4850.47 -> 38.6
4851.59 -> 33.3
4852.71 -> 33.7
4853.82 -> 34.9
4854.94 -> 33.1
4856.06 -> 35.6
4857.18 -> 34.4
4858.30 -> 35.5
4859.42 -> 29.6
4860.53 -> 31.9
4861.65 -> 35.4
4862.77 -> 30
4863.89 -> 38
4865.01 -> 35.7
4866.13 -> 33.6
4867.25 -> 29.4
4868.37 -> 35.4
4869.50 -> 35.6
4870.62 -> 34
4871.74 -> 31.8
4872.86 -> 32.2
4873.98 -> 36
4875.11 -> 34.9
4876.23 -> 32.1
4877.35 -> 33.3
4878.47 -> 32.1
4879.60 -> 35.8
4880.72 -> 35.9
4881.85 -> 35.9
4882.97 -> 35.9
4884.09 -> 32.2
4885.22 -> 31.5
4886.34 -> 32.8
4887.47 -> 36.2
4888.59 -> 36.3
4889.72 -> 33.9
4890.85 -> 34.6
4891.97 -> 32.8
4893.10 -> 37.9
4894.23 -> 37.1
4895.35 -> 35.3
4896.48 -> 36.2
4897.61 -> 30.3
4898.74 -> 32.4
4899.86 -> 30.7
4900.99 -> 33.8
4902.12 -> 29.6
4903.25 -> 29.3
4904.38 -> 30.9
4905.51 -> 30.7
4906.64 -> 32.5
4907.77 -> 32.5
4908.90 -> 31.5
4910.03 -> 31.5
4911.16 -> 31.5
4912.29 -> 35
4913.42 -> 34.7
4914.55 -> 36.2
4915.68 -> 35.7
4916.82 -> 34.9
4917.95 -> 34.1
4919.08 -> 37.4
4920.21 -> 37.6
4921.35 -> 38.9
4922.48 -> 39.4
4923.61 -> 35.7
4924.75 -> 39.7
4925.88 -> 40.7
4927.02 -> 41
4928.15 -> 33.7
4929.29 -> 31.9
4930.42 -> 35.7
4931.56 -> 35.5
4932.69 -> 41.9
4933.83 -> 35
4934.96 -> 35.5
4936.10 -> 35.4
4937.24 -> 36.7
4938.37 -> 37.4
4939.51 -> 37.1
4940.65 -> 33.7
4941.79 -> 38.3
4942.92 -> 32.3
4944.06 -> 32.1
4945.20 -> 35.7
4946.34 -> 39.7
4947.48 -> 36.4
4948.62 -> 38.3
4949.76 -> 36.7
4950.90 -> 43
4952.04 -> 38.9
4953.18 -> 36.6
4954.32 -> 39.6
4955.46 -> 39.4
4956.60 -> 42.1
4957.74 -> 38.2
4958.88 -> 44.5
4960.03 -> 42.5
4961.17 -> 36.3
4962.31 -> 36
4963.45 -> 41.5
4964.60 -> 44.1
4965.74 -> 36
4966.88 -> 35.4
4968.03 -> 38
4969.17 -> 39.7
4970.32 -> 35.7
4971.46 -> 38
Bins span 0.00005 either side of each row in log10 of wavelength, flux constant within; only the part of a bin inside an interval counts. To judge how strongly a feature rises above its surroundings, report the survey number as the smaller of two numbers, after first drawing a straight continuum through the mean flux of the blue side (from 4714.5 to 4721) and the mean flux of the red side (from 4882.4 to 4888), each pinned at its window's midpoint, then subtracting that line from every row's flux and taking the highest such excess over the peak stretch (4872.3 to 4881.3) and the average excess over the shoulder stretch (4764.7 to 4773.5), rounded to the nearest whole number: 3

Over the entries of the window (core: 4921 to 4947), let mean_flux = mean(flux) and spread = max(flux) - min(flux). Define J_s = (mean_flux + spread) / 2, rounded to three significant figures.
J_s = 23.3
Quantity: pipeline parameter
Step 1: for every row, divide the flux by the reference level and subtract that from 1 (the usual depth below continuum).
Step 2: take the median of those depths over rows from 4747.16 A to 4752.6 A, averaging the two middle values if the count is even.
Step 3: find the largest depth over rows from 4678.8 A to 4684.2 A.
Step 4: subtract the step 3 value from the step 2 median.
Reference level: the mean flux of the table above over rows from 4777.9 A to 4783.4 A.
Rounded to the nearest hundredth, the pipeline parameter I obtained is -0.16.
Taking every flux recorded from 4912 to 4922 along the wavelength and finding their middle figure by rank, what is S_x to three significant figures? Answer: 35.7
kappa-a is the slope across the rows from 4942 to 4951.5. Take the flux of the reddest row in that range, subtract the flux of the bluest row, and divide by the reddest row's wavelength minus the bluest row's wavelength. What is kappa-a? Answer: 1.3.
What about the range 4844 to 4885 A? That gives 0.2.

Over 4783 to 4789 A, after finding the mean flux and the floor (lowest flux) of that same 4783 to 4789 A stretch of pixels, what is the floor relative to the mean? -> 0.977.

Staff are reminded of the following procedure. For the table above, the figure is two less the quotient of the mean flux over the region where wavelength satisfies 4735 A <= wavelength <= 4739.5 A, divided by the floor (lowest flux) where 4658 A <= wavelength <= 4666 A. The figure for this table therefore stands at 1.2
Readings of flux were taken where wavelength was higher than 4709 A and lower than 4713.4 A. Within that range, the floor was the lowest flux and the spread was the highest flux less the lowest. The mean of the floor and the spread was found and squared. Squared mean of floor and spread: 221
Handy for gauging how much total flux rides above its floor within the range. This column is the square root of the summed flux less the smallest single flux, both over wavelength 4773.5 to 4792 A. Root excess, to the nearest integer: 22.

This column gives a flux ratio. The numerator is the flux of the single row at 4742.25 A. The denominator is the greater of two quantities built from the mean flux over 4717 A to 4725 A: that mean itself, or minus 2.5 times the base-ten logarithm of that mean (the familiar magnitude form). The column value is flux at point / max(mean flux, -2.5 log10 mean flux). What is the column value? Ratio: 0.91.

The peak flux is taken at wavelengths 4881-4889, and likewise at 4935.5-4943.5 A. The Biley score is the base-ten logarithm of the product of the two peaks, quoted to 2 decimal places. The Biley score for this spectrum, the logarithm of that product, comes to 3.14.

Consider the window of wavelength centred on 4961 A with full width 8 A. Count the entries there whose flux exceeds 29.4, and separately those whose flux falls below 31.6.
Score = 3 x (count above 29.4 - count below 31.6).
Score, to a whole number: 21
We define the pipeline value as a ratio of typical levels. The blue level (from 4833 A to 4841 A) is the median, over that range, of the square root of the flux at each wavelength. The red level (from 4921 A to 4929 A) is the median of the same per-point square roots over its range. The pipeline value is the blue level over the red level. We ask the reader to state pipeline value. 0.921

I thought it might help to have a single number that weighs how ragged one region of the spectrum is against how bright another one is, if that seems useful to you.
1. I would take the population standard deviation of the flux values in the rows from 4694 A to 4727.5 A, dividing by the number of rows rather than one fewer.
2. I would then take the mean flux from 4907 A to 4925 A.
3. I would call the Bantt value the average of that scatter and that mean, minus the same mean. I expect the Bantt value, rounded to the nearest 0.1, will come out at -16.5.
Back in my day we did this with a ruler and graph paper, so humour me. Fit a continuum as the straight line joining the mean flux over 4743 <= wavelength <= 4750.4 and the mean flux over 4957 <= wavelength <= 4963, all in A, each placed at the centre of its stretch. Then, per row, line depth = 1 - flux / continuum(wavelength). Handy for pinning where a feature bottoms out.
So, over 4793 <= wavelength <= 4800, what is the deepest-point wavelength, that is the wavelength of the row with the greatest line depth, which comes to 4794.95 A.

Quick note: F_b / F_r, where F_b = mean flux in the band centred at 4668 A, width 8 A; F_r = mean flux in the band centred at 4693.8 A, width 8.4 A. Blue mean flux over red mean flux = 1.04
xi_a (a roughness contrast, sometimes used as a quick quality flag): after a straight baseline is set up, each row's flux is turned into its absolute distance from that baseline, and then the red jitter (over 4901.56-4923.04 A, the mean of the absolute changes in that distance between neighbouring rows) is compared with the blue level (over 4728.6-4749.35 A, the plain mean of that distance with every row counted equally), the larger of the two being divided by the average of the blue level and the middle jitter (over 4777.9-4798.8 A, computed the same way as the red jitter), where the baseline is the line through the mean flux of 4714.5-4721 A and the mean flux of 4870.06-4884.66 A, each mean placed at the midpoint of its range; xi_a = 1.61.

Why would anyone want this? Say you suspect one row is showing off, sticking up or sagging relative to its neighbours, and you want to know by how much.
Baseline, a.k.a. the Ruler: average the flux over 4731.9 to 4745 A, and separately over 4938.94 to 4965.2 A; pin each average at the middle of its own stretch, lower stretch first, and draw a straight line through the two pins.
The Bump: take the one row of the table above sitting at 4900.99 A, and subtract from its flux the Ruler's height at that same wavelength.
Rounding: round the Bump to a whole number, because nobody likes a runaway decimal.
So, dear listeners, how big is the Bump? 0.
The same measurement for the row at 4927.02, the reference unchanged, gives 5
